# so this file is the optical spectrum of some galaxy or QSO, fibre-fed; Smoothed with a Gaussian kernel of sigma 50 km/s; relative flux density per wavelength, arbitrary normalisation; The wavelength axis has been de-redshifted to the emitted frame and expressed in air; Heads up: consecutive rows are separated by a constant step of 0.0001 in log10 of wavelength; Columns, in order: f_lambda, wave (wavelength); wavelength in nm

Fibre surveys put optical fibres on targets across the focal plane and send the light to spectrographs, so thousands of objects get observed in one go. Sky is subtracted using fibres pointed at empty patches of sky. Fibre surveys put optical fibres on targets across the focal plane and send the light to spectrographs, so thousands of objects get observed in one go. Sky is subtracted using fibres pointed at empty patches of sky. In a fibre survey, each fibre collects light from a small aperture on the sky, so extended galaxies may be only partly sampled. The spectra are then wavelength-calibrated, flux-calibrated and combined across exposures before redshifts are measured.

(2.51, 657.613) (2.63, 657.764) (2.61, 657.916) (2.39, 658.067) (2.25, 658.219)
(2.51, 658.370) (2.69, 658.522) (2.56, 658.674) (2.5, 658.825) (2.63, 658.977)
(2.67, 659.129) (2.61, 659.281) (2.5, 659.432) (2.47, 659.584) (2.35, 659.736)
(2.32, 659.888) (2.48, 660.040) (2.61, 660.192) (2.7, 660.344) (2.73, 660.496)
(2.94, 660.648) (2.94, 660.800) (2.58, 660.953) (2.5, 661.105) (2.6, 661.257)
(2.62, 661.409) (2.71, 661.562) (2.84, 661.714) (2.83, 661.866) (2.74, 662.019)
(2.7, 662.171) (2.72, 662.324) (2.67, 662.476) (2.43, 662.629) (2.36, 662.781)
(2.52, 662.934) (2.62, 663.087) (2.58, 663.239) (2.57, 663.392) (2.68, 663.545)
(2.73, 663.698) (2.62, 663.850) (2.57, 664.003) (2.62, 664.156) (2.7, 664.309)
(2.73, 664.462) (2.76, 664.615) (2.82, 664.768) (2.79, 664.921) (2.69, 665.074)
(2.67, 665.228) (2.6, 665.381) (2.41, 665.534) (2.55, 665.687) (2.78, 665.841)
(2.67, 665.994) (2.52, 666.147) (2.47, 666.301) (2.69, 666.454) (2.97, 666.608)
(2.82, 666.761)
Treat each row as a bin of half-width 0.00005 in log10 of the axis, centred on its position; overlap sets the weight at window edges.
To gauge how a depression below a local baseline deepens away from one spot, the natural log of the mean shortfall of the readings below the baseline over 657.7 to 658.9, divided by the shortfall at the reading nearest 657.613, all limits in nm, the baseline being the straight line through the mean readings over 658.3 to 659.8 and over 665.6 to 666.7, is 0.2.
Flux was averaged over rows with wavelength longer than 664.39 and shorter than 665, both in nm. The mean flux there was 2.8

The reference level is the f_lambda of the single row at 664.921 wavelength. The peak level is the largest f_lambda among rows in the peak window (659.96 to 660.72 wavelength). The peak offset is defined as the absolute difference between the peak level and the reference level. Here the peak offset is 0.15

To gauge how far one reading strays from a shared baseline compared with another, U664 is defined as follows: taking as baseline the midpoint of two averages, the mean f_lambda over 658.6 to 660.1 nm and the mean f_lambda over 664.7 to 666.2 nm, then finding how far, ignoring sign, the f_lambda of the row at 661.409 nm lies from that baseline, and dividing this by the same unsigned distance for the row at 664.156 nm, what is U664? 1.0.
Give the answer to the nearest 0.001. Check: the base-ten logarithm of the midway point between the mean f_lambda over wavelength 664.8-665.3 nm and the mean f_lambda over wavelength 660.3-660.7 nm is 0.440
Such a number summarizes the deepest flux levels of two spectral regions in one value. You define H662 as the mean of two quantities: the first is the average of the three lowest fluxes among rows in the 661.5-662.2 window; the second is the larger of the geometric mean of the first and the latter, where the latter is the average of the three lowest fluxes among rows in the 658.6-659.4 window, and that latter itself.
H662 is 2.68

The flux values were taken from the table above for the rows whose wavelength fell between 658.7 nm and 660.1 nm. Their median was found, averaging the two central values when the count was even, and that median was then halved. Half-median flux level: 1.250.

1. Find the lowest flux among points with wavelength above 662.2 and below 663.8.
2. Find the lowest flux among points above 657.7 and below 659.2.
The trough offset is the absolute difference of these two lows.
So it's 0.11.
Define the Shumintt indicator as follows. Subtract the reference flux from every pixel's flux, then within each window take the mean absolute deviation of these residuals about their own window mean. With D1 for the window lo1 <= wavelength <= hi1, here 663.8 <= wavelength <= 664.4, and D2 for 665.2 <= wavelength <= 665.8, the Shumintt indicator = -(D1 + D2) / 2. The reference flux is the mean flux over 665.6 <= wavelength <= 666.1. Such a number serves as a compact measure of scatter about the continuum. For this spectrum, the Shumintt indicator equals -0.057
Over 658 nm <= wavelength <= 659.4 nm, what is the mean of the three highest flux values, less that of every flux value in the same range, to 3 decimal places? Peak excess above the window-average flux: 0.129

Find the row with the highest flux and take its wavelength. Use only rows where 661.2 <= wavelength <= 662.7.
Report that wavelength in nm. 661.714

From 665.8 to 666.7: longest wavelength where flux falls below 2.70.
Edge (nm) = 666.454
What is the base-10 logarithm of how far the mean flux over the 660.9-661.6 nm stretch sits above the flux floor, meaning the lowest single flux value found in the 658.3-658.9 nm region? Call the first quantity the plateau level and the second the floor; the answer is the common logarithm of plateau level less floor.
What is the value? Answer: -1.0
